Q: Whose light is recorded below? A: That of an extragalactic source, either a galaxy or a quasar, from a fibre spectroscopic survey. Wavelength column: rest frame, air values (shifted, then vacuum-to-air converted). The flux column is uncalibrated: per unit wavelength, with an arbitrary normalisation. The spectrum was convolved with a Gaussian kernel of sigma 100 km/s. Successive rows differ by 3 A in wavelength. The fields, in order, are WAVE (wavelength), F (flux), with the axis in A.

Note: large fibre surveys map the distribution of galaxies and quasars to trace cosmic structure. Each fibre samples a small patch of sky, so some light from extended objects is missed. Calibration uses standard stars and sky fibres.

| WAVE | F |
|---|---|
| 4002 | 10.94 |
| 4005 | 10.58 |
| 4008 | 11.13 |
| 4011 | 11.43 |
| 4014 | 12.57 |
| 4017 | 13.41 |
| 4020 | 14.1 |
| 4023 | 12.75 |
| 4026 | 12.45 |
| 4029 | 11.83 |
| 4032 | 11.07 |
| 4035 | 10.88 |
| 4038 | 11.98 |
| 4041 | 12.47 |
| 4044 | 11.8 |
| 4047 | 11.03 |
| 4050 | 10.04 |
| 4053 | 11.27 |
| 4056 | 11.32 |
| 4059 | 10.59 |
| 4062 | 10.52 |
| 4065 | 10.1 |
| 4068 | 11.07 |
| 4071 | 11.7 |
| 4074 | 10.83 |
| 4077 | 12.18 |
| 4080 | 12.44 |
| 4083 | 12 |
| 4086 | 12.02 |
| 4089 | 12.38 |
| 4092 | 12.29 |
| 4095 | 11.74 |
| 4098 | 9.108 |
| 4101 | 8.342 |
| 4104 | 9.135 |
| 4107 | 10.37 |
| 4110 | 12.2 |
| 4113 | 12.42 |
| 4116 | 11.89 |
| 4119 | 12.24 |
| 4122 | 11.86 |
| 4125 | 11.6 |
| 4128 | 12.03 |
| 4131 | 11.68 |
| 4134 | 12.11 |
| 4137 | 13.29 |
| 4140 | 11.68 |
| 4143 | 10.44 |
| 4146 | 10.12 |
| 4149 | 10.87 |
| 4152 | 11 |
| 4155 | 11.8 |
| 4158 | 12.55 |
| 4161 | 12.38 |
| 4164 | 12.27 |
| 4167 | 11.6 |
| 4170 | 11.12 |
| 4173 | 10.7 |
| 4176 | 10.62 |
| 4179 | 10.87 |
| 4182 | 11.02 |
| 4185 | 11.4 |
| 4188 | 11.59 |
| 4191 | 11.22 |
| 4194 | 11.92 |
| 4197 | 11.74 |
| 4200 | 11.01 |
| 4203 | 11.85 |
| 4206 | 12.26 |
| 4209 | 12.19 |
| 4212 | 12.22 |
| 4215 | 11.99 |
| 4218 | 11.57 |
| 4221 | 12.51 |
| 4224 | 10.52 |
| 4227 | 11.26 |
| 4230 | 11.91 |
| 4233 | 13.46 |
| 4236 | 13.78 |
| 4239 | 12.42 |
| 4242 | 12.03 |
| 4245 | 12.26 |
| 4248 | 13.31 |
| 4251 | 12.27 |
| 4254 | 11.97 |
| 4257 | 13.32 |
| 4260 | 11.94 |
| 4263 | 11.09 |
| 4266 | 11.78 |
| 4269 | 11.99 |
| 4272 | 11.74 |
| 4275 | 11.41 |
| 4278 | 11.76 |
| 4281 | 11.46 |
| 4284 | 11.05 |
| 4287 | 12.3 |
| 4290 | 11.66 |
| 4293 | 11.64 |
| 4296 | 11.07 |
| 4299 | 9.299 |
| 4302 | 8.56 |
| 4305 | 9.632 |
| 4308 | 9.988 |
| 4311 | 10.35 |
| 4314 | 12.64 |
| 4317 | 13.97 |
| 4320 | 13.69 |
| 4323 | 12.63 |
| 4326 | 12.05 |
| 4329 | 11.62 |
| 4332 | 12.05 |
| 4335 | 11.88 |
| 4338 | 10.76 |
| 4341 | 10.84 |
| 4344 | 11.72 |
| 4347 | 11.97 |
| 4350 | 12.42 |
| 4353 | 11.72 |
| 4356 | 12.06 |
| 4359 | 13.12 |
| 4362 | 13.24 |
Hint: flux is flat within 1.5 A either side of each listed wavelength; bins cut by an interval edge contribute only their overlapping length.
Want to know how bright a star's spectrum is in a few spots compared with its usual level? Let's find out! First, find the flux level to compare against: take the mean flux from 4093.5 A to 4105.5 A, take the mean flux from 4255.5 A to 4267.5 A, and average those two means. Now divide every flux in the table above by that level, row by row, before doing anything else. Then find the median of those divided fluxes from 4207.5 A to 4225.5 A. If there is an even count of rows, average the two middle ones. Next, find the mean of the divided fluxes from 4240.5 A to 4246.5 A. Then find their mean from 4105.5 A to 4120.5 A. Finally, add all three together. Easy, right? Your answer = 3.34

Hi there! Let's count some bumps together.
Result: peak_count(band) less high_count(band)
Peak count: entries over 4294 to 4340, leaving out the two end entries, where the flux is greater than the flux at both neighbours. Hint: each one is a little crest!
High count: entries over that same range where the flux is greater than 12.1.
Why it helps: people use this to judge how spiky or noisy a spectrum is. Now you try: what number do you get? -2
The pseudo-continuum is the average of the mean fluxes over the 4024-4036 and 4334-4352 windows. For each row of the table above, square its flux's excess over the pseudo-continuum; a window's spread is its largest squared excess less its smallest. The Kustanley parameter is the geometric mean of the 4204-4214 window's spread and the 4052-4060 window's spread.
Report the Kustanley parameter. 0.29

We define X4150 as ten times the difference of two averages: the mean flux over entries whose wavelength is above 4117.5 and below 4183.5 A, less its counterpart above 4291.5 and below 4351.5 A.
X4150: 1.0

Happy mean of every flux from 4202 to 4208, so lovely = 12.1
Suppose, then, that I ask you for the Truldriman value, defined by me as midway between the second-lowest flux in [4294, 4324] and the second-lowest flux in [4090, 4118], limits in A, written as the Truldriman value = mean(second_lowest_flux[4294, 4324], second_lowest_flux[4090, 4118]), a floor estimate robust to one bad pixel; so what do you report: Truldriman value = 9.2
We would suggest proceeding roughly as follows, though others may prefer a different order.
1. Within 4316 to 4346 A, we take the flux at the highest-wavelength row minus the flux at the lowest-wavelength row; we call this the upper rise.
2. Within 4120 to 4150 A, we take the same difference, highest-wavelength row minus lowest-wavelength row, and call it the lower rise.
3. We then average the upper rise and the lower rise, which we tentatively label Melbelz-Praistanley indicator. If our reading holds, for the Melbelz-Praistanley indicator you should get -1.6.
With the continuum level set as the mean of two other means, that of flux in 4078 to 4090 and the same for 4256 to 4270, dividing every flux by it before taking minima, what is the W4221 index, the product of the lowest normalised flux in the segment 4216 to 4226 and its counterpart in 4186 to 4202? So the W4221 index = 0.79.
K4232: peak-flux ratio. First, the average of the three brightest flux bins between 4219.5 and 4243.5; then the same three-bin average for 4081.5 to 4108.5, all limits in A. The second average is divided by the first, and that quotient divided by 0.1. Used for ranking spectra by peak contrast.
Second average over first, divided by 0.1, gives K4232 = 9.2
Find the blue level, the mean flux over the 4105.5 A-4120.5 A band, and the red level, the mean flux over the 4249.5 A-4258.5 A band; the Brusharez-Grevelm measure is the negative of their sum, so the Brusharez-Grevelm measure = -24.3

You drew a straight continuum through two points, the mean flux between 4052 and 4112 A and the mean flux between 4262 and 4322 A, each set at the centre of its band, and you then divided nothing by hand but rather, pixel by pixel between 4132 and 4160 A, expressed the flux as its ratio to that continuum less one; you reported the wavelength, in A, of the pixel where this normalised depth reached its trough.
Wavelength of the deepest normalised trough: 4146 A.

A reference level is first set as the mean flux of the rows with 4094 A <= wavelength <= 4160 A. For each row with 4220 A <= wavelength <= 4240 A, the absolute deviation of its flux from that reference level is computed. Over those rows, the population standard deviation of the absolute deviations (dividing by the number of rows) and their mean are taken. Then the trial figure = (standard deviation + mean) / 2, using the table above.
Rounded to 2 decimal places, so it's 1.00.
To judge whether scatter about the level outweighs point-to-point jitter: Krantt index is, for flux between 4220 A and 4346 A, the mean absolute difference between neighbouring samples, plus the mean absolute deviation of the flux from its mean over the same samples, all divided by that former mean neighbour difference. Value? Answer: 2.10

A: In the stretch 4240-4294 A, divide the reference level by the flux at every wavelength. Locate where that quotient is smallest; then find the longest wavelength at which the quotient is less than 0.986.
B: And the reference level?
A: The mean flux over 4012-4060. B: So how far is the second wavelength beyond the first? 30 A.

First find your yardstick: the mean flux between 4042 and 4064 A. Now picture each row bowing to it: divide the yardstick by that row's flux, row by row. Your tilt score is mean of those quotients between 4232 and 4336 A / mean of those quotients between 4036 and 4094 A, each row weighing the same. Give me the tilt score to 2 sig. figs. 0.98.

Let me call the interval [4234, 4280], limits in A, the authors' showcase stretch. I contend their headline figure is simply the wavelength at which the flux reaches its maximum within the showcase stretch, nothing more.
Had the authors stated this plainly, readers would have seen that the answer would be 4236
